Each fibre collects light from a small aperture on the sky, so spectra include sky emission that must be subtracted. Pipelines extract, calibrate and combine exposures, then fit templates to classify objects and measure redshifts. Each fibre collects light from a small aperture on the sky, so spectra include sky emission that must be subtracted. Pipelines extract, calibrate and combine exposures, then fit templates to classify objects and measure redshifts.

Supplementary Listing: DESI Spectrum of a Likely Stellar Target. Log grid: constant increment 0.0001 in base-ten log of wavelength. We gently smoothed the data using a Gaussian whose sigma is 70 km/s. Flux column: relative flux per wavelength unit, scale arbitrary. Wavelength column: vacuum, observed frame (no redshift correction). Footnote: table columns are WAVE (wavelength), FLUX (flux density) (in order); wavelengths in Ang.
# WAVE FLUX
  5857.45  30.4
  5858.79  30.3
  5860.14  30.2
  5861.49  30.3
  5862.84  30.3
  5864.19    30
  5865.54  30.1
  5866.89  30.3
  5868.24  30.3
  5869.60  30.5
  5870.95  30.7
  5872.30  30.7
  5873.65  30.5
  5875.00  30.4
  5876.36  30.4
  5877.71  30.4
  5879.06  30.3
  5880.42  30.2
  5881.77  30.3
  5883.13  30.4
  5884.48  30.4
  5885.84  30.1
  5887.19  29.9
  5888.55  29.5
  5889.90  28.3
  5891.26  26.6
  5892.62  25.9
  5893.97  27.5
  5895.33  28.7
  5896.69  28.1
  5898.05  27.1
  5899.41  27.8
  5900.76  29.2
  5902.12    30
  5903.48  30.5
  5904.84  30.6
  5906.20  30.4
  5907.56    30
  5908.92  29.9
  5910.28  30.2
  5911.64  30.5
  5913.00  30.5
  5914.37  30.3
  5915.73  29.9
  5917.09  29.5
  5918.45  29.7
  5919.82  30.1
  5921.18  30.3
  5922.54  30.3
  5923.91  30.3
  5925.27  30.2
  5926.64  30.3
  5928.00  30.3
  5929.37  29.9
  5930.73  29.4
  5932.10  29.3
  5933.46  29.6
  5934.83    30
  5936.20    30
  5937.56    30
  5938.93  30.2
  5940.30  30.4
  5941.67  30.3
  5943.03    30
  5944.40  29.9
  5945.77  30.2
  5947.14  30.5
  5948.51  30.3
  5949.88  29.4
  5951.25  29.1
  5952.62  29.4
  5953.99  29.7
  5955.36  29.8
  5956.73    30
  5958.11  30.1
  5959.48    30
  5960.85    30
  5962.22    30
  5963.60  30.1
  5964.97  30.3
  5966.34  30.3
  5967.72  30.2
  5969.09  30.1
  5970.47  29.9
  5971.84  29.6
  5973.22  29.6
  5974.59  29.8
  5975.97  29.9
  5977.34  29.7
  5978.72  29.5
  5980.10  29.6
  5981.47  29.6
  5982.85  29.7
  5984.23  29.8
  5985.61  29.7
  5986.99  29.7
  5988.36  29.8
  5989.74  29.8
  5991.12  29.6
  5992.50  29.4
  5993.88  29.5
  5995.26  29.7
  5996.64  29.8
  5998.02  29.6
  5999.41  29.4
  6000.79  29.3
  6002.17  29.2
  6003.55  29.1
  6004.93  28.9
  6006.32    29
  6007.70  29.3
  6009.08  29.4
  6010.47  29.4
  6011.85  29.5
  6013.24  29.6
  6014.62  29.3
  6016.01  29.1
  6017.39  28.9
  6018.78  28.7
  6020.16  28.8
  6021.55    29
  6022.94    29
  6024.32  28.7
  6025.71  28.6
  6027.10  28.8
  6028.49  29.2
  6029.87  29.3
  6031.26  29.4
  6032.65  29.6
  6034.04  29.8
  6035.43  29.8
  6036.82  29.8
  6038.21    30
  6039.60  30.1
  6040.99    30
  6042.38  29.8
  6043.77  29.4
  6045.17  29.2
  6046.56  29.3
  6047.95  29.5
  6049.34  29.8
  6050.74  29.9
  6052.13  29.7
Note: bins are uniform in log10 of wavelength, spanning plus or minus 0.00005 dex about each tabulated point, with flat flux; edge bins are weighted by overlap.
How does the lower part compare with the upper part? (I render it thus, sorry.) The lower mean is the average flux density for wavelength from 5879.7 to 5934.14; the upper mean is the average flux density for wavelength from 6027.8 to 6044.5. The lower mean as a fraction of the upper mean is 1.00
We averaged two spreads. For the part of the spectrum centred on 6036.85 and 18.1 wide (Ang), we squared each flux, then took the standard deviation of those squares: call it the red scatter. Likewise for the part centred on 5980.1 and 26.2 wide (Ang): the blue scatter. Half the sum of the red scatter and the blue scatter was 15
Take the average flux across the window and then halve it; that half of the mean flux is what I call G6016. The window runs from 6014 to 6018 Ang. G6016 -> 14.6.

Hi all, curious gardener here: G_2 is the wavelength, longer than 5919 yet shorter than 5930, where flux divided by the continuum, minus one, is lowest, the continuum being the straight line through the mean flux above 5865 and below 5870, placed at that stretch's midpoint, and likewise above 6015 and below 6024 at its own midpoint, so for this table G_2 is 5929.37 Ang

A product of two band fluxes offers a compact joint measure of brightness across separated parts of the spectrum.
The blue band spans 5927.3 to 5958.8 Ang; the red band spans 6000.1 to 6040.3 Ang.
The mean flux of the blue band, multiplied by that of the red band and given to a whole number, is 875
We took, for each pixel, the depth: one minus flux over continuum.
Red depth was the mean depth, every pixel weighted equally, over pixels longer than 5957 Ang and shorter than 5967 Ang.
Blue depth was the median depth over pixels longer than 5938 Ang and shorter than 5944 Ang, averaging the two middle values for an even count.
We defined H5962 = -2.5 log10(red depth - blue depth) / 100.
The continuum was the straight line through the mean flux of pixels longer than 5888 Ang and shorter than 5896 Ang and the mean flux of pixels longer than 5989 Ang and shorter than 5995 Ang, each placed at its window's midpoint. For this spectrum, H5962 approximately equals 0.043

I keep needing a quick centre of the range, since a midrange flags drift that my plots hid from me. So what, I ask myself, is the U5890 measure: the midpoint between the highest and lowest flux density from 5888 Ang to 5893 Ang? 27.7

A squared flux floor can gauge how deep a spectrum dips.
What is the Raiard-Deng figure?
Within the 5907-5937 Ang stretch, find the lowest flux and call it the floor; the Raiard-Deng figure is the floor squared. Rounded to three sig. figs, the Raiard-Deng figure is 858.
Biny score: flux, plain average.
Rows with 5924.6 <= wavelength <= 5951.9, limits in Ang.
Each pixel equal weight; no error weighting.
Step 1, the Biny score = 30.0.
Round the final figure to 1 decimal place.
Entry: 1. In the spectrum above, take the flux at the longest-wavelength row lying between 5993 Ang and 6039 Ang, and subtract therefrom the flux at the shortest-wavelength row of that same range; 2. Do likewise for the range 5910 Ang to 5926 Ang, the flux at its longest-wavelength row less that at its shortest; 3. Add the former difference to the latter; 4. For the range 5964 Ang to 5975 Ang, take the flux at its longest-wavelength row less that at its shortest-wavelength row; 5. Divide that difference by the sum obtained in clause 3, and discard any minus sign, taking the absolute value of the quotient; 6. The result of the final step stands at 1.0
